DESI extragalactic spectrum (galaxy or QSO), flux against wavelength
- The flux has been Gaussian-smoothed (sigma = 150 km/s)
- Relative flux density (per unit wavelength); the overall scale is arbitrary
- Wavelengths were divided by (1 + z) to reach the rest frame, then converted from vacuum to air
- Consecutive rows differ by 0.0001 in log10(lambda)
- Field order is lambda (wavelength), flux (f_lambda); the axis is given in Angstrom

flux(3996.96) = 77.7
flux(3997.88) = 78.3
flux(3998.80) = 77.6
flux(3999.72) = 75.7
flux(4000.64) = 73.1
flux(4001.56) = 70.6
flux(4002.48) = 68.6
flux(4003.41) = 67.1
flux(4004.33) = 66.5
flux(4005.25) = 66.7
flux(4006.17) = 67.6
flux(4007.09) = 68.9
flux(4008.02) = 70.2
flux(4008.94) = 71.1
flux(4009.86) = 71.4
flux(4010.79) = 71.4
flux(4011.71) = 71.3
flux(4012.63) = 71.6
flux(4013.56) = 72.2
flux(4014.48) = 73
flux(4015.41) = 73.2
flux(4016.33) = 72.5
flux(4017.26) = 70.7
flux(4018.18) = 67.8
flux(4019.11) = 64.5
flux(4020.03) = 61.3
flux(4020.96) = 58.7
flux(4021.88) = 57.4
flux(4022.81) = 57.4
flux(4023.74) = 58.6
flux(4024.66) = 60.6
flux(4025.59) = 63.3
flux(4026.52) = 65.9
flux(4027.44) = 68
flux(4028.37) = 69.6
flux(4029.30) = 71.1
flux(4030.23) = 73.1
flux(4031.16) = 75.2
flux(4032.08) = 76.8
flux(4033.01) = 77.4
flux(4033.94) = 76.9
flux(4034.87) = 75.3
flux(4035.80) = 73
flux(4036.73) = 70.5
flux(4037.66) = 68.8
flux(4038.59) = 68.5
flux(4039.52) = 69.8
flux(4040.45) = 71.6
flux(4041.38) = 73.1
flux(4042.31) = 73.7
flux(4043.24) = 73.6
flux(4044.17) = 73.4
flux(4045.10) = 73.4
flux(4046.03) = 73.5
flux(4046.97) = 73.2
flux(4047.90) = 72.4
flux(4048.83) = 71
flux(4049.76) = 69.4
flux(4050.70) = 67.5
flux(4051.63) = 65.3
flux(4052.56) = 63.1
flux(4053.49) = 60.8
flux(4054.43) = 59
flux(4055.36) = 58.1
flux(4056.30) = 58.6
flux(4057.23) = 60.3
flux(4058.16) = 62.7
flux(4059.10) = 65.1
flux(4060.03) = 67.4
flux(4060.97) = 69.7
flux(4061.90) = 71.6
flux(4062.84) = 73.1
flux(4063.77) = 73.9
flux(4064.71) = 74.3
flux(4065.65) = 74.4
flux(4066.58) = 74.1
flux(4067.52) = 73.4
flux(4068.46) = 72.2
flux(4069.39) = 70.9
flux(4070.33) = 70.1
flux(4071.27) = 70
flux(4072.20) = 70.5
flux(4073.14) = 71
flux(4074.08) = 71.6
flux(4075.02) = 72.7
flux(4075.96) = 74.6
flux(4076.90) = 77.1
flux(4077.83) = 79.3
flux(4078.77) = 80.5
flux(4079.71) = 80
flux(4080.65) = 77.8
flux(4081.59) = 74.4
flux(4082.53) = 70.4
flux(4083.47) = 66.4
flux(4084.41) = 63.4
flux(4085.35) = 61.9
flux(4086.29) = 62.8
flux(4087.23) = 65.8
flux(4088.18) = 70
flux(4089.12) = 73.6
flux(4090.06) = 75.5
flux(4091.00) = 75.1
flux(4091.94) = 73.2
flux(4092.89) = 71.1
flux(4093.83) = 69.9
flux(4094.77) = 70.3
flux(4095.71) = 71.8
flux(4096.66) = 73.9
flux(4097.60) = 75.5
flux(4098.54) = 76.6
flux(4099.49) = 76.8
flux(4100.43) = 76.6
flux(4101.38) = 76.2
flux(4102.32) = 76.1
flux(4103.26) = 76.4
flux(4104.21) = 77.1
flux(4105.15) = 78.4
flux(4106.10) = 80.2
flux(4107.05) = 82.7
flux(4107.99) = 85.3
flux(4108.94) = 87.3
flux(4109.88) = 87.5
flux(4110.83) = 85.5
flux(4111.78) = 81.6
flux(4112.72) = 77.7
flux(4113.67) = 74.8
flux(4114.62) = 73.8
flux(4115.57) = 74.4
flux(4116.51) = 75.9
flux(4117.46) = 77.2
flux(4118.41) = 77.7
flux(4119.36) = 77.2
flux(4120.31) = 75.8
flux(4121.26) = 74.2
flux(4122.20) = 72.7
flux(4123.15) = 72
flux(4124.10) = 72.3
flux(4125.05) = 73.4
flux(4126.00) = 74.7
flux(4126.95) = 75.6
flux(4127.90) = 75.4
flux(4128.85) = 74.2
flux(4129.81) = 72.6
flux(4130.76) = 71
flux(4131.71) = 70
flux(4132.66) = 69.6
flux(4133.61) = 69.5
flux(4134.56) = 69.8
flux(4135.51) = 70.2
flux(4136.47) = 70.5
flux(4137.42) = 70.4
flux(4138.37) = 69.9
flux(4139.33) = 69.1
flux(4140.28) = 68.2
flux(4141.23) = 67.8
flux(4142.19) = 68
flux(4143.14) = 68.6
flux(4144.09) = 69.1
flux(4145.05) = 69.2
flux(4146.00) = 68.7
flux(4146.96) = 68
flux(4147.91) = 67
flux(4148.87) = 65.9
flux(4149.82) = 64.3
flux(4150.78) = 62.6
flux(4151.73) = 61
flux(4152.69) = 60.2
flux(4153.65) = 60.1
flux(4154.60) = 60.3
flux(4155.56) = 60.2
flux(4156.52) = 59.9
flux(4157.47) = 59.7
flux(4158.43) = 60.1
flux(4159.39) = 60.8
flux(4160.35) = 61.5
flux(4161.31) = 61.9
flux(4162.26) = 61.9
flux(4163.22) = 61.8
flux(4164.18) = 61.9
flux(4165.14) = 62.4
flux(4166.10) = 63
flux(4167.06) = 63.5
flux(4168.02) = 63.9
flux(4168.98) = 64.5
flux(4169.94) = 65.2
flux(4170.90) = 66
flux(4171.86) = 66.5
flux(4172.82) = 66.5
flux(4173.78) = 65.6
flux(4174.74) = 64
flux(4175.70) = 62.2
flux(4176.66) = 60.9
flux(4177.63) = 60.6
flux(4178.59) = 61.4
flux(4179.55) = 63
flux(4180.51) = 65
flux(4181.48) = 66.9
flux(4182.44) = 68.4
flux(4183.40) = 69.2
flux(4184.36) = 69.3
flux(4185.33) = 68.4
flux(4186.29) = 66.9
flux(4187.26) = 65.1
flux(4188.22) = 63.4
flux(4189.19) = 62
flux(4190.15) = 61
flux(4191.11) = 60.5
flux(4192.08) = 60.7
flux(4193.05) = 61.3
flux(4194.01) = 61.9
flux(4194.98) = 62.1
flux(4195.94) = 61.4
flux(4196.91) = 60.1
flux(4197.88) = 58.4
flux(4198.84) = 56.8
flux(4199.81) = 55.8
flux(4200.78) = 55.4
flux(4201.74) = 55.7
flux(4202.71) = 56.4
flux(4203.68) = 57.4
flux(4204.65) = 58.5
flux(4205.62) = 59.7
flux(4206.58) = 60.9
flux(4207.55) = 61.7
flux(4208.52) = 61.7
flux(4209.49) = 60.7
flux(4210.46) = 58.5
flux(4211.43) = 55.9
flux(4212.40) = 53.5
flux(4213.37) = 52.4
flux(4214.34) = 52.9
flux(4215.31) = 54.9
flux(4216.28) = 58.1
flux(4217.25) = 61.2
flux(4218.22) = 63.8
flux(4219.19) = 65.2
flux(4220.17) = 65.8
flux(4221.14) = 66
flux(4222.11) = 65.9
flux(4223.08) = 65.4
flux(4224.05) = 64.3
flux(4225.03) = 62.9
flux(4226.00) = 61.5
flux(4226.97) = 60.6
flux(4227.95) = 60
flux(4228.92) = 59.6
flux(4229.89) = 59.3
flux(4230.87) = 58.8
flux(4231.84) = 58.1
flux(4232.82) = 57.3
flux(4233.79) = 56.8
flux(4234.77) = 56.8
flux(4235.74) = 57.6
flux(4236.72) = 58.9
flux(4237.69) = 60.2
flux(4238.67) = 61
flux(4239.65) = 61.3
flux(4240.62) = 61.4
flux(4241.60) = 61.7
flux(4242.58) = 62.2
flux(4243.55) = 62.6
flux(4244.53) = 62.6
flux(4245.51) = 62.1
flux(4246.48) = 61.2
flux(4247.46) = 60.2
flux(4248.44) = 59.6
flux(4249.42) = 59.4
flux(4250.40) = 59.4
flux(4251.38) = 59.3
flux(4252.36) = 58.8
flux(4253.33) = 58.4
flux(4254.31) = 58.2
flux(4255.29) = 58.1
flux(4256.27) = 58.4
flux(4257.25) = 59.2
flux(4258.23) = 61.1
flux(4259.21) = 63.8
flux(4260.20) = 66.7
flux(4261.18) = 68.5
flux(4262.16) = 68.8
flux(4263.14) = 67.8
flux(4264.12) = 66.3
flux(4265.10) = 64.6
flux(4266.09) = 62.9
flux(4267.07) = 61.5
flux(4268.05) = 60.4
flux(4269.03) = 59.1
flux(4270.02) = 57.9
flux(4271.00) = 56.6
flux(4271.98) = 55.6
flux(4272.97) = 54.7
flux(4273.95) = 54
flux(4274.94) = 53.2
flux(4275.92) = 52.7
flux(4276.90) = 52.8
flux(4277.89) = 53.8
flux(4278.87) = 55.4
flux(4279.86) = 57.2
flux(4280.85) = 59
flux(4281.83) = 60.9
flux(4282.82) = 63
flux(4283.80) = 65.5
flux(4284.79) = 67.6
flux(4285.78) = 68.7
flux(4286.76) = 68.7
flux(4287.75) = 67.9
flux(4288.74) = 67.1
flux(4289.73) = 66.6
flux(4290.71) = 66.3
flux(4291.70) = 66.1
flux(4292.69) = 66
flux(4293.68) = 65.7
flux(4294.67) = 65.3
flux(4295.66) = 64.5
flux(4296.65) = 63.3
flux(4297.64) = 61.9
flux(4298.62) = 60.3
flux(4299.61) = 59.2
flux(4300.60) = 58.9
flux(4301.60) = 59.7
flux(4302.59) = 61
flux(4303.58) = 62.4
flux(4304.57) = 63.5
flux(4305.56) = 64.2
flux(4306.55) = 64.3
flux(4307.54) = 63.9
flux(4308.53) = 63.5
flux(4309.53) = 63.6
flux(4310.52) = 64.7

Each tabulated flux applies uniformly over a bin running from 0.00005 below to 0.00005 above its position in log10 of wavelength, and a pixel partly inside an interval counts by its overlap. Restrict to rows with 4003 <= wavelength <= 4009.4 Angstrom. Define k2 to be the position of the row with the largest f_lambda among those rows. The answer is 4008.94 Angstrom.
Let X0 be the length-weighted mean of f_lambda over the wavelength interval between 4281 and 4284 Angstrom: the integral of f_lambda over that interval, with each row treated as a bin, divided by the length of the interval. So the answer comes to 63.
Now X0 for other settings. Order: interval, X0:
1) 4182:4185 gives 69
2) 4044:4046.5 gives 73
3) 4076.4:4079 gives 79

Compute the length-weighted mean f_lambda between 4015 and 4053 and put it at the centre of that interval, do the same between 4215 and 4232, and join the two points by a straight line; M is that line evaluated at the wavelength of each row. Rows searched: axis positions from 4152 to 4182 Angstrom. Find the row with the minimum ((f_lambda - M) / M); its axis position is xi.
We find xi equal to 4157.47 Angstrom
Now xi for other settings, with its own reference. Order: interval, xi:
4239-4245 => 4239.65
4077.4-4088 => 4085.35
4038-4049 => 4038.59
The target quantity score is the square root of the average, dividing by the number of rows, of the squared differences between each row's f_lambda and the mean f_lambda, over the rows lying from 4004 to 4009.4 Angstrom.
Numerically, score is 1.7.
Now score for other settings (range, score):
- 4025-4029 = 2.4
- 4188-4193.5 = 1.0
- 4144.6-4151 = 2.2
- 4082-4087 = 3.1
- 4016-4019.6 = 3.0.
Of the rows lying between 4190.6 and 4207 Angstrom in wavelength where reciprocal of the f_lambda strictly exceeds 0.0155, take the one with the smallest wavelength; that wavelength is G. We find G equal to 4191.11 Angstrom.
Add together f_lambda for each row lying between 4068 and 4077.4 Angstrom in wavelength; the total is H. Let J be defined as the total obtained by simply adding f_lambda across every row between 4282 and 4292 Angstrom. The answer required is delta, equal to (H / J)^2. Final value 1.2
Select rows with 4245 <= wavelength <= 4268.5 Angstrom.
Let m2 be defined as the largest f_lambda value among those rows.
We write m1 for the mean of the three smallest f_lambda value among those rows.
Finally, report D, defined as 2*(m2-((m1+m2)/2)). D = 11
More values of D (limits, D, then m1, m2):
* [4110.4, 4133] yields 15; 70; 85.5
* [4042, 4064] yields 15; 59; 73.9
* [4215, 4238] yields 10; 56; 66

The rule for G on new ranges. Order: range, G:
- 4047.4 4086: 4052.56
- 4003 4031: 4019.11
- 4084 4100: 4084.41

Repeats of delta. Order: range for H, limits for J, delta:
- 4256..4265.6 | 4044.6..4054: 0.9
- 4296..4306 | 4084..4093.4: 0.8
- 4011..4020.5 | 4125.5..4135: 0.9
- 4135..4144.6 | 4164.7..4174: 1.1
